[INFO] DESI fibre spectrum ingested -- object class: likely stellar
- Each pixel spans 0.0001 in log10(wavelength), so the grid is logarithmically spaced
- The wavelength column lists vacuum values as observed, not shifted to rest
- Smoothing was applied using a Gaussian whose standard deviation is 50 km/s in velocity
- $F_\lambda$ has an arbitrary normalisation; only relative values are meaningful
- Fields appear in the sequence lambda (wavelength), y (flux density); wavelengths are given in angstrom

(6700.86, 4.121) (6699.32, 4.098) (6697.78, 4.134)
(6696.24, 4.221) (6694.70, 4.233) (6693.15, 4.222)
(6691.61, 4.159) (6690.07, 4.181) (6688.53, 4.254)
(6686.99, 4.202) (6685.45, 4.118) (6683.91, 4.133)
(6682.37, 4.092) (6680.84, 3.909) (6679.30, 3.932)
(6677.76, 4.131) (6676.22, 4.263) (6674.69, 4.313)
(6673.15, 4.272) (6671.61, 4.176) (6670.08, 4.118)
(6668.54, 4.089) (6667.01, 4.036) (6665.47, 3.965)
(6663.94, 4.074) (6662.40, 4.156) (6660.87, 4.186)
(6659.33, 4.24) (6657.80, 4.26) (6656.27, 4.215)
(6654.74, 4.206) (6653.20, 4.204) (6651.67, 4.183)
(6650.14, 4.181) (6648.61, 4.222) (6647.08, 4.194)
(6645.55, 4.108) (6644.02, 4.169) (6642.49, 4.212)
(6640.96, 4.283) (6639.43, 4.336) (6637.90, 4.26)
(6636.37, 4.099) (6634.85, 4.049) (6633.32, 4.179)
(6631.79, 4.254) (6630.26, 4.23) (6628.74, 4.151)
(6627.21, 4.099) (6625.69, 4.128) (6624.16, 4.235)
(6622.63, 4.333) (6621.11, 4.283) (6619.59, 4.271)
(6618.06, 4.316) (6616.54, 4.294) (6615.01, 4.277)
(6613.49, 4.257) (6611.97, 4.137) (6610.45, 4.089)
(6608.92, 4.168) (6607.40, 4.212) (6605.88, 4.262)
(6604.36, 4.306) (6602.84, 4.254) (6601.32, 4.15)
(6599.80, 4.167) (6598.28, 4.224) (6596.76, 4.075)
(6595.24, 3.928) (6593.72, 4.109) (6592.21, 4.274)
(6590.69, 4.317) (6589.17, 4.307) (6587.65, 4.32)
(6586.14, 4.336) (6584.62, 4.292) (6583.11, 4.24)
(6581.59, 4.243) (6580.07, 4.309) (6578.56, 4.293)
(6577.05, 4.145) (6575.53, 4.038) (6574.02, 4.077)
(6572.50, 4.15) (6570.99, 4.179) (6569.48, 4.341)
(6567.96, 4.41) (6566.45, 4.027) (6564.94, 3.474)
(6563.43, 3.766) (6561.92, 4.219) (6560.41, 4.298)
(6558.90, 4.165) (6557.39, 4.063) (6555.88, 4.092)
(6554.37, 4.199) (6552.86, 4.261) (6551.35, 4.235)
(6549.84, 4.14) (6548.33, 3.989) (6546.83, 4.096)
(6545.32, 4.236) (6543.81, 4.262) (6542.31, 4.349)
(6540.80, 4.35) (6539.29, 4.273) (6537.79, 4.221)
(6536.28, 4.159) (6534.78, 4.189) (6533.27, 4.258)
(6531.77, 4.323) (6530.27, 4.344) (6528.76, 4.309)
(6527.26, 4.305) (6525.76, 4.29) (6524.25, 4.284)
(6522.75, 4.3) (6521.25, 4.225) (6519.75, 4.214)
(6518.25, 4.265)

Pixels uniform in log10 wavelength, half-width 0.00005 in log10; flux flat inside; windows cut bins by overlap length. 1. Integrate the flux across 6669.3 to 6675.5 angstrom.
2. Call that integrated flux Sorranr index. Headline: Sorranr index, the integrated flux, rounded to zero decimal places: 26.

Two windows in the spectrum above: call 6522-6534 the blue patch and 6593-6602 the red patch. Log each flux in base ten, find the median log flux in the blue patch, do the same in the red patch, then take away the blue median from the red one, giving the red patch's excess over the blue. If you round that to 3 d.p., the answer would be -0.018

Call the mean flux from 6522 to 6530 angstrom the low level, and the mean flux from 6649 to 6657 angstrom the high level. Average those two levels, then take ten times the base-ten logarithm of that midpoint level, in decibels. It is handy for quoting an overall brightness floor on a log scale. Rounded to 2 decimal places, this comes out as 6.28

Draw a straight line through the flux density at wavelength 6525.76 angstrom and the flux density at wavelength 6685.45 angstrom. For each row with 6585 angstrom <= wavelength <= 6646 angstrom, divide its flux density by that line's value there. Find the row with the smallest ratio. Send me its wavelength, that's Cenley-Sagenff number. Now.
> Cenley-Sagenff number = 6595.24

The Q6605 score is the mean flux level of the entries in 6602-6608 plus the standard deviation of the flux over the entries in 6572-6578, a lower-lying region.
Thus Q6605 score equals 4.31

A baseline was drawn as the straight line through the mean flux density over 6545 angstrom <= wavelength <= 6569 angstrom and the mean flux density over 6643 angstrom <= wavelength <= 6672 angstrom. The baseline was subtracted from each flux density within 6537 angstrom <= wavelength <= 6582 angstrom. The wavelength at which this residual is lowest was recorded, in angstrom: 6564.94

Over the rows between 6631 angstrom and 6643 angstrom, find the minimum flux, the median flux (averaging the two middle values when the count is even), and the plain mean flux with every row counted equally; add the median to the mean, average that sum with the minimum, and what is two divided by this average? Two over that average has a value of 0.320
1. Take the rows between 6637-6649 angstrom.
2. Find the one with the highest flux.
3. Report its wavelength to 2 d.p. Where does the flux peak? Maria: 6639.43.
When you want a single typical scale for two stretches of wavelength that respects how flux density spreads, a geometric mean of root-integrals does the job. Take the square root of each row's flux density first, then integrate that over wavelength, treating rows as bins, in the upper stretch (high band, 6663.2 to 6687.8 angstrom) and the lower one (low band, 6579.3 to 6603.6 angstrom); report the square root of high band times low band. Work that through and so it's 49.9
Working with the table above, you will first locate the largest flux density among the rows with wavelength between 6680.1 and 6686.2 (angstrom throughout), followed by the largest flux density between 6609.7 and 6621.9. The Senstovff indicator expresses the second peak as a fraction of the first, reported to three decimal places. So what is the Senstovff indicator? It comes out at 1.044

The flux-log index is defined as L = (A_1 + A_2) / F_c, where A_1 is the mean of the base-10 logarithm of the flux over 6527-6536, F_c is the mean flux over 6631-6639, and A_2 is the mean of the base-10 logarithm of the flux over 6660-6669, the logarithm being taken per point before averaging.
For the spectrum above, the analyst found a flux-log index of 0.298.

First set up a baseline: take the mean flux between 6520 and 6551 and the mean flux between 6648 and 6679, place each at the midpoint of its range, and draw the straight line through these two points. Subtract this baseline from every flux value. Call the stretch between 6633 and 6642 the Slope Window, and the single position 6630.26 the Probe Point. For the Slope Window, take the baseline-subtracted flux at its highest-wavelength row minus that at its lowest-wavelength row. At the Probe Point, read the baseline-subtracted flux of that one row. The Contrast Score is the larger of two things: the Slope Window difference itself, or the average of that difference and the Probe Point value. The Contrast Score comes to 0.11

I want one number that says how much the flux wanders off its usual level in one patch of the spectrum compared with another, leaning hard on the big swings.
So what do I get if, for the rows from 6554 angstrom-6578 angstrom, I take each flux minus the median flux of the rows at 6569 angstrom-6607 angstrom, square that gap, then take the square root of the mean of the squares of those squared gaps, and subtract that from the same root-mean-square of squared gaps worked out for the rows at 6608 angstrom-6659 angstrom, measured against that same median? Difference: -0.15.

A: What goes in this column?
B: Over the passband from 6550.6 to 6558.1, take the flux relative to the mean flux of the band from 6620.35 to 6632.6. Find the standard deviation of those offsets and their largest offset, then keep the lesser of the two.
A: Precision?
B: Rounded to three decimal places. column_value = 0.047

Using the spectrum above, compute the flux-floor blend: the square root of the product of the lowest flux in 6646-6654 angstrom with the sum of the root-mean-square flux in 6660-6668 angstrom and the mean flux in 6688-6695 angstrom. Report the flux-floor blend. 5.89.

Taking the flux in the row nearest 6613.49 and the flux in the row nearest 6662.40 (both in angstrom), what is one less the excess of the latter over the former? 1.10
